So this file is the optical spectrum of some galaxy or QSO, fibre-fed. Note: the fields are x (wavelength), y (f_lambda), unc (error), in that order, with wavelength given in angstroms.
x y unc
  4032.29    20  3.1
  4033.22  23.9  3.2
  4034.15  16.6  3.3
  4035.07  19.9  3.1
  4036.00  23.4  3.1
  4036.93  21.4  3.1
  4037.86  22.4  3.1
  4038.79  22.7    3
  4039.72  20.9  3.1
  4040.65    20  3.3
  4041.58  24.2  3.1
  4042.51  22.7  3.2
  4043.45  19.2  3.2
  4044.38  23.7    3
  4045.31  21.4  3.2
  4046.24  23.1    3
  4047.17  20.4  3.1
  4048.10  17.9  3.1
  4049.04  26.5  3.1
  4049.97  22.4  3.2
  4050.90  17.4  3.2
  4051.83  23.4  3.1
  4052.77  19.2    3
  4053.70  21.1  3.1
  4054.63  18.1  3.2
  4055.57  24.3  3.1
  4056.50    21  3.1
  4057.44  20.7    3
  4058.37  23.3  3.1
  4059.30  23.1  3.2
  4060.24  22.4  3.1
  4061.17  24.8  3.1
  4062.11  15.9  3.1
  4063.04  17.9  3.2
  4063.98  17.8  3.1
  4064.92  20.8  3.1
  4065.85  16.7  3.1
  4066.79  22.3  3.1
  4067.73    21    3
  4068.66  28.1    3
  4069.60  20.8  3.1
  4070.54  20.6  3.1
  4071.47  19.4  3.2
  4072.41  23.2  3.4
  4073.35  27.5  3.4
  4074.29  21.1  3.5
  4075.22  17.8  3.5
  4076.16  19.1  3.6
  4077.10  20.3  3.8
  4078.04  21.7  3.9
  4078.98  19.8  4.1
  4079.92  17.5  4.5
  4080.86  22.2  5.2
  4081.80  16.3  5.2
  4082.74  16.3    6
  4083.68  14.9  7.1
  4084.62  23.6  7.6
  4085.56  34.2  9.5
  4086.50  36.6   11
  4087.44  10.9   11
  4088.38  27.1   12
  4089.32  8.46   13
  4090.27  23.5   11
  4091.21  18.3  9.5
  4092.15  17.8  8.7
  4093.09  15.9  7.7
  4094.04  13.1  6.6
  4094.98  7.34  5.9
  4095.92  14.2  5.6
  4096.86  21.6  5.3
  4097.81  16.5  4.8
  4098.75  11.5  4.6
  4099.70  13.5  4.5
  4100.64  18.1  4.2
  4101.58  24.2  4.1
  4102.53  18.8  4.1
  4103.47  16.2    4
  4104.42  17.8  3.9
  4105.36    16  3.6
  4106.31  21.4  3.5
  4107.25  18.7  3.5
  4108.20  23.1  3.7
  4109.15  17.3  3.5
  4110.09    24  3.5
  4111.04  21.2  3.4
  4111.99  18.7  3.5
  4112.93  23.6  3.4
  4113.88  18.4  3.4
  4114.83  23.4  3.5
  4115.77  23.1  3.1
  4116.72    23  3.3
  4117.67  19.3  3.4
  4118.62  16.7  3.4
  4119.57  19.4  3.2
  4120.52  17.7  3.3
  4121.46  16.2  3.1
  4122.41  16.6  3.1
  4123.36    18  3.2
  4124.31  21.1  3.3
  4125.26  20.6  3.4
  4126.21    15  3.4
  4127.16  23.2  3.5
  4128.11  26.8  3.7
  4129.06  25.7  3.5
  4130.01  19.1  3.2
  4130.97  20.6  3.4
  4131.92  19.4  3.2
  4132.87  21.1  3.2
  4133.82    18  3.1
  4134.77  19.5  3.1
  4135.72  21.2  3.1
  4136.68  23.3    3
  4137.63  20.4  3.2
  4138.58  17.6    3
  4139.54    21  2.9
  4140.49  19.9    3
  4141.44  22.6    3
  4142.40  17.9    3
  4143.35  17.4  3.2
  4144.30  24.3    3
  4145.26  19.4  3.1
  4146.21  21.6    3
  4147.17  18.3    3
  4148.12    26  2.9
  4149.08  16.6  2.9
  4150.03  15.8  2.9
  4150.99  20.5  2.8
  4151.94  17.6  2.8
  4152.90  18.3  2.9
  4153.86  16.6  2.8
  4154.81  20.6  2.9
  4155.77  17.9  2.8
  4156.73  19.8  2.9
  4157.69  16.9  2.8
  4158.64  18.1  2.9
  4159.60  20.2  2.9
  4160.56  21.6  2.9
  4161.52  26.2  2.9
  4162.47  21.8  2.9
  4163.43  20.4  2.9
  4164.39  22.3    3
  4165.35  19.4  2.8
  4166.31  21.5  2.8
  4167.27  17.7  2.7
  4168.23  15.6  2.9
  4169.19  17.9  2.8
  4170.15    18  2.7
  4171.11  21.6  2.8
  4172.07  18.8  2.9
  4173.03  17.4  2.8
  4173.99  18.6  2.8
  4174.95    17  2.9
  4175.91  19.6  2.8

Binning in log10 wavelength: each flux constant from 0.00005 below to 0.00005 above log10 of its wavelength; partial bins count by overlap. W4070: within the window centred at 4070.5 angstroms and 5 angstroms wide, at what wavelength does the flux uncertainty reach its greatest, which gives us 4072.41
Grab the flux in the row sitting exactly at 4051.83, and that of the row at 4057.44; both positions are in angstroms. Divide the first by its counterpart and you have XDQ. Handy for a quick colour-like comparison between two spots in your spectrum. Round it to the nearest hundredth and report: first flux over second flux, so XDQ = 1.13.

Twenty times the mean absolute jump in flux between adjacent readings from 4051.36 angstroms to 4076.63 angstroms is 65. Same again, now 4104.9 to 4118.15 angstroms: 76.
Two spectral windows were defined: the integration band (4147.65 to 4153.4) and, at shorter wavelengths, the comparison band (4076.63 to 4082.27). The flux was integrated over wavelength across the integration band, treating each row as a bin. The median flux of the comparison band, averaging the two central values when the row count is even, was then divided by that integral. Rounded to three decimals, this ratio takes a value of 0.183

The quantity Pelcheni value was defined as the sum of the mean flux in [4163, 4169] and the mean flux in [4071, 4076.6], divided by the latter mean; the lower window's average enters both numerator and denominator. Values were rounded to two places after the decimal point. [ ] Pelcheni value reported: 1.91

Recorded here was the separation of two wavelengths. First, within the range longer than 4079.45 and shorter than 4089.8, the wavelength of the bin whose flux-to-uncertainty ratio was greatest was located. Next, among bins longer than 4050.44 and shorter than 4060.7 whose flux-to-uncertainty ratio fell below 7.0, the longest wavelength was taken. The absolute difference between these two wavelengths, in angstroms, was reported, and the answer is 23.4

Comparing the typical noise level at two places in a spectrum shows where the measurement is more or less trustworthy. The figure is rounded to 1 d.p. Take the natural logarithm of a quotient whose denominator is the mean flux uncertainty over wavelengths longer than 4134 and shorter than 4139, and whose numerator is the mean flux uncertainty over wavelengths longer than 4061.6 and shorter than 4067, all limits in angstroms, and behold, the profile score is 0.0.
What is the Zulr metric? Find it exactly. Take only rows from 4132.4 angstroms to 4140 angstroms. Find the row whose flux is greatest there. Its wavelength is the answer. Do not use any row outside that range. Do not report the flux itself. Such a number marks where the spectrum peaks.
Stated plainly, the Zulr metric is 4136.68 angstroms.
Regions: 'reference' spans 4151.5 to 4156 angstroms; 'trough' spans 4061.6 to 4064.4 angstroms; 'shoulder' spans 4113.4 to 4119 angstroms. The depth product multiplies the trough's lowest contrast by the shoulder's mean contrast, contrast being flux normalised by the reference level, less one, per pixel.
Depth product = -0.017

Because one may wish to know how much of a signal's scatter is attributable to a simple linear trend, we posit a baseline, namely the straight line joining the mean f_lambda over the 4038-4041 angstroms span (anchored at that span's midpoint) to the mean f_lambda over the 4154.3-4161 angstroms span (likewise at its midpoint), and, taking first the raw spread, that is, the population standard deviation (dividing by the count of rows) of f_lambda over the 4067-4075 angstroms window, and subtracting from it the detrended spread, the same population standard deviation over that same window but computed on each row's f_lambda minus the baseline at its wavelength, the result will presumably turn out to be -0.001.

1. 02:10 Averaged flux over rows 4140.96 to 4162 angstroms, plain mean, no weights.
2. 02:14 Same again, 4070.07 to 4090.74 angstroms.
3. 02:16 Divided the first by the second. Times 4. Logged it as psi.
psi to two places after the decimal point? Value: 3.76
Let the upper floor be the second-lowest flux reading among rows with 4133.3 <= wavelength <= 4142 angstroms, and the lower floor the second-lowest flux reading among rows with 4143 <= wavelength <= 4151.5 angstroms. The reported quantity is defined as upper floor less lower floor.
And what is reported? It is 1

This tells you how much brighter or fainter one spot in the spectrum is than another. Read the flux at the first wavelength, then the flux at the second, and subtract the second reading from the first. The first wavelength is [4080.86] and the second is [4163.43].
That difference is 1.8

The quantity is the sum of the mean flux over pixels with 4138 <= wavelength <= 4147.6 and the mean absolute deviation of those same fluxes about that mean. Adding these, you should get 21.9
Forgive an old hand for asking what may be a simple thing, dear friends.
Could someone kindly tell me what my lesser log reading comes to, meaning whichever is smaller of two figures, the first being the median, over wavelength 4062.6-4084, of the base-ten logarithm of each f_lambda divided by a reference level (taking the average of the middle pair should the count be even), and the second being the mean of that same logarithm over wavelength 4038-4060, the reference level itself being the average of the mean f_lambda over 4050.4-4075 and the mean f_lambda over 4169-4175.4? 0.010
